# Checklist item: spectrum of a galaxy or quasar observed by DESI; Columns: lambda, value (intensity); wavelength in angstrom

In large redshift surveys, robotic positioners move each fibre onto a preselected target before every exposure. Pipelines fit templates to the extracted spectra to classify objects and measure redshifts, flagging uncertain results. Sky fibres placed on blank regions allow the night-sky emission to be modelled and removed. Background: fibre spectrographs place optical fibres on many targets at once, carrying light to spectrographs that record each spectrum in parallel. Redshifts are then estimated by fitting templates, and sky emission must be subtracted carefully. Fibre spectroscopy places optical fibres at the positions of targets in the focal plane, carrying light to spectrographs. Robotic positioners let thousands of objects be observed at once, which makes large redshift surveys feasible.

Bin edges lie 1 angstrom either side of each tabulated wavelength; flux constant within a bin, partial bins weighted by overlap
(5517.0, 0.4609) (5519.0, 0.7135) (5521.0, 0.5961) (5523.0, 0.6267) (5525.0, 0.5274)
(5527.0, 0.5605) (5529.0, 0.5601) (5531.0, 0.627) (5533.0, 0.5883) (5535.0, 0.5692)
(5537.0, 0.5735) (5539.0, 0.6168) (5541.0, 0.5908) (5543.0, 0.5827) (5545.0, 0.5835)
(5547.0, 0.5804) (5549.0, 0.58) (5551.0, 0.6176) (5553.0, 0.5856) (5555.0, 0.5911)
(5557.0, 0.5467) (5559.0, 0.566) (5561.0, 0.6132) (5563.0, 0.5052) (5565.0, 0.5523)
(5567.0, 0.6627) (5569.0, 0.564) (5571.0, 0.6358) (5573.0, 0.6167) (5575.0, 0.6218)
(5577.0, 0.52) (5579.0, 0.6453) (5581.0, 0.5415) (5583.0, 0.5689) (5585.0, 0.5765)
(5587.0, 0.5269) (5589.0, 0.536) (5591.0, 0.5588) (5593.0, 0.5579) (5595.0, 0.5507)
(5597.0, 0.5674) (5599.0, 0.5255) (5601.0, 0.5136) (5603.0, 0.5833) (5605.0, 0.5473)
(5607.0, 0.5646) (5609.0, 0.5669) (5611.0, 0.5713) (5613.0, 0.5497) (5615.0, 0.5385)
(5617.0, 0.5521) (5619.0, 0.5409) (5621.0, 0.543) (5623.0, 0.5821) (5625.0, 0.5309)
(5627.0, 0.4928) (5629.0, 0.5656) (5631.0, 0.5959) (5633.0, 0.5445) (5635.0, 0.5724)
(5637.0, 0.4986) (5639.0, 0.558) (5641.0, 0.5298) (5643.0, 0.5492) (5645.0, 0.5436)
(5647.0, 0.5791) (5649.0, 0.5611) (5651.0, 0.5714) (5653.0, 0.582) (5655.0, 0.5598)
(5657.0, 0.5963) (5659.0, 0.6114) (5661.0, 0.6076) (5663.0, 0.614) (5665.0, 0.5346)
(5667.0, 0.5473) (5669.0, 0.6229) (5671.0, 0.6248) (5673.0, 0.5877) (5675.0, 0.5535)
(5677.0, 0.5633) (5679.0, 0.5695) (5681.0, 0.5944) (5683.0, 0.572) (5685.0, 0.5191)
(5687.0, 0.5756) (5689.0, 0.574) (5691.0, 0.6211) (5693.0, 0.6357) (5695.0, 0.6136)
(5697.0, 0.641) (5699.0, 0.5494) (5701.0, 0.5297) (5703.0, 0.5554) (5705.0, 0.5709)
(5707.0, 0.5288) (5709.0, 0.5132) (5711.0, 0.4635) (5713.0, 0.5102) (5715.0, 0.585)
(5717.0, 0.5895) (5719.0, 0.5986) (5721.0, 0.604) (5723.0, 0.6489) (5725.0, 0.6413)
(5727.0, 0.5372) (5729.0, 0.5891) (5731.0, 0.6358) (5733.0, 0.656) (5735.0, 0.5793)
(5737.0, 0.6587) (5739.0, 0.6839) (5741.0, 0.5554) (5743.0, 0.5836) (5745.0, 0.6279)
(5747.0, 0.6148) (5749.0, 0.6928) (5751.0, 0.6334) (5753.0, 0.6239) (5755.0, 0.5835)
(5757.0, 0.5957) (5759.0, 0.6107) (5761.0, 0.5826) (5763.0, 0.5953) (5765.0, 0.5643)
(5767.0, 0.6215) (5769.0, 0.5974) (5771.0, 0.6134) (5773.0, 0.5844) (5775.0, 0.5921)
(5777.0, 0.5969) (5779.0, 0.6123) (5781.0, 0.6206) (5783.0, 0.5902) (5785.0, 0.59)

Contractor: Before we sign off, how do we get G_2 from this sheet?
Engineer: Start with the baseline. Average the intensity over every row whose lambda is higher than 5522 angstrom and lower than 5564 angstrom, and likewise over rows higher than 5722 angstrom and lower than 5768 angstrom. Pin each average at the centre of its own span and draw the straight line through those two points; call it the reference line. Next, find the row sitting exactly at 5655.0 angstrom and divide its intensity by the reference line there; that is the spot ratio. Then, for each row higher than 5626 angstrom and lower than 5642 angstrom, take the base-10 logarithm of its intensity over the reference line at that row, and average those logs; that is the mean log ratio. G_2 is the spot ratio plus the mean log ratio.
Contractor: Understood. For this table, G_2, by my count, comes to 0.90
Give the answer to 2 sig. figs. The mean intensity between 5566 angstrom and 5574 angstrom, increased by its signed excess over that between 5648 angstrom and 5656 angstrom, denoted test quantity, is 0.67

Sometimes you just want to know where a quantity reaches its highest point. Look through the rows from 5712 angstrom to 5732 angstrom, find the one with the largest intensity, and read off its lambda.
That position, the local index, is 5723.0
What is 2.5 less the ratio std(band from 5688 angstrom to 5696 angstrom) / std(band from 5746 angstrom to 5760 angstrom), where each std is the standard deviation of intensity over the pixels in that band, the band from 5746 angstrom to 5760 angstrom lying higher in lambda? 1.8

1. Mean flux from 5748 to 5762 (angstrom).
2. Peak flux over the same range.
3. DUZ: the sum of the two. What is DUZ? 1.31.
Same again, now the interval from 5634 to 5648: 1.13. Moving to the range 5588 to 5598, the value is 1.12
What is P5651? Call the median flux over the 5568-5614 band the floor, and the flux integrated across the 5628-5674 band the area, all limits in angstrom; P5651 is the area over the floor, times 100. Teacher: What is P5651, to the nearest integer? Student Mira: 4666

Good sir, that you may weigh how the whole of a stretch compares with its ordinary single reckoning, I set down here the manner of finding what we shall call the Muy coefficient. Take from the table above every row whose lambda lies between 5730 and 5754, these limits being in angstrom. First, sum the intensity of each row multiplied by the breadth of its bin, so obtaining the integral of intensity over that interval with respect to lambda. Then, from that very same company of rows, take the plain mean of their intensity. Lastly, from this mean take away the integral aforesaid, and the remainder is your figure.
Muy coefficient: -14.5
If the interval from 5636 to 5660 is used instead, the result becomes -12.9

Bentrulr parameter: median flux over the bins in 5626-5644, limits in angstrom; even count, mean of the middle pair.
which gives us 0.549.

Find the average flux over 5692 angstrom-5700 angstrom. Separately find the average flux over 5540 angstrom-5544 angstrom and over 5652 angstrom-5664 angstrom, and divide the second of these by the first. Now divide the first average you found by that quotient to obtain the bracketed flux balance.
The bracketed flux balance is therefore 0.60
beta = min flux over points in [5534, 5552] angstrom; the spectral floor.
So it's 0.5692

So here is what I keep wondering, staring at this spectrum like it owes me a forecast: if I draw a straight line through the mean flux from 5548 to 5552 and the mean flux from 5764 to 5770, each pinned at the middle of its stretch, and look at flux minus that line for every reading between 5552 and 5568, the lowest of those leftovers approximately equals -0.093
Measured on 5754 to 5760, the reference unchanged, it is -0.011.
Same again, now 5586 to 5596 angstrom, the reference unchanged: -0.071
